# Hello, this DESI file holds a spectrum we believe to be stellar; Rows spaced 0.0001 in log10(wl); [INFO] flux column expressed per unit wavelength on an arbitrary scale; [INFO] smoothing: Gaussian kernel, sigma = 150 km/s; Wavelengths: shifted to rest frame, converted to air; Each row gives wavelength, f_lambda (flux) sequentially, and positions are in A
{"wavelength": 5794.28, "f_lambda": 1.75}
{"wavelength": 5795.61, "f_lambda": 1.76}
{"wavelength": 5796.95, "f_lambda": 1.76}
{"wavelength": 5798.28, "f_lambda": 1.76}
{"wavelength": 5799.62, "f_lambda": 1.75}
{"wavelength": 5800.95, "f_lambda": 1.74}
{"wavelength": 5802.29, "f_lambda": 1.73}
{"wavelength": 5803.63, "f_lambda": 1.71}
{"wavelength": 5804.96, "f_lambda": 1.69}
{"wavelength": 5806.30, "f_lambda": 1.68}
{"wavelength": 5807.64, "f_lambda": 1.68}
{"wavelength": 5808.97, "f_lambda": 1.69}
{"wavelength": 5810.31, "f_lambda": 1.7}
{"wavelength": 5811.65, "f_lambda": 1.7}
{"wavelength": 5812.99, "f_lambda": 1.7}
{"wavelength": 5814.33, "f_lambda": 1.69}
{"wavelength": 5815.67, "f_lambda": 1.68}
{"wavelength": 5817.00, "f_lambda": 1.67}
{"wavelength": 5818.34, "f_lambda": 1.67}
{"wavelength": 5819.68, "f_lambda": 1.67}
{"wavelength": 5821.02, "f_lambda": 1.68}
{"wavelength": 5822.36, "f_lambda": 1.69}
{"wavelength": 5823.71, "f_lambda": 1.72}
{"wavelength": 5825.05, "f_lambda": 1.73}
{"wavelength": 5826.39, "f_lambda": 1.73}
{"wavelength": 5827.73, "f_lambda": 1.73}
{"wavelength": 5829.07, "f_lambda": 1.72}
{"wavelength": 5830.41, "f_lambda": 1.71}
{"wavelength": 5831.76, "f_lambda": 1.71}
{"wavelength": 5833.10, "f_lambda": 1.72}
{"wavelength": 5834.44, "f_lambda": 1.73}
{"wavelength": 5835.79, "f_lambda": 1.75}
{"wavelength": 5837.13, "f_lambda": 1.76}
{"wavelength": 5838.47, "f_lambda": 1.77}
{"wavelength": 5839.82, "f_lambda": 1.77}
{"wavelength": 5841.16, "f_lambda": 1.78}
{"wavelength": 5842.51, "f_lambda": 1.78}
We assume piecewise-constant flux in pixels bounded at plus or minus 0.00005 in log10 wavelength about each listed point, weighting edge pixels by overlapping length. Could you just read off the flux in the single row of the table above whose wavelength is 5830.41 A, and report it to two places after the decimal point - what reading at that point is 1.71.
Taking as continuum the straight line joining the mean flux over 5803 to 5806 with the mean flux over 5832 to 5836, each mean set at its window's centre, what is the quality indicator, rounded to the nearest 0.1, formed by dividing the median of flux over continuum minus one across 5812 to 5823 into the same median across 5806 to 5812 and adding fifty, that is 50.4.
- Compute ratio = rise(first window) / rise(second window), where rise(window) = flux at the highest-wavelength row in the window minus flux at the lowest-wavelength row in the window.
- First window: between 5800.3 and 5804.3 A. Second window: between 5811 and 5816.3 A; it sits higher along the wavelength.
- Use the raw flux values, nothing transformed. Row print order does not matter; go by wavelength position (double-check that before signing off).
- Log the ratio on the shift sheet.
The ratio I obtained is 1.5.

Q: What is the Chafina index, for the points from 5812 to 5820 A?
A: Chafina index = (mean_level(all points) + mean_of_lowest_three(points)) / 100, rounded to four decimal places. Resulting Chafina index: 0.0335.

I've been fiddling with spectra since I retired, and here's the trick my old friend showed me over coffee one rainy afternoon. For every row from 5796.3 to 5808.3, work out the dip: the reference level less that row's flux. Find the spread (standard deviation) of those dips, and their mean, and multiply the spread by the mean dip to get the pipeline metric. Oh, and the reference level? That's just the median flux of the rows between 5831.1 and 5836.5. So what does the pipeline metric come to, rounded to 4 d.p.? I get 0.0001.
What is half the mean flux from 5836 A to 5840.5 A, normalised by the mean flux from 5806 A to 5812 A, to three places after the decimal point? 0.523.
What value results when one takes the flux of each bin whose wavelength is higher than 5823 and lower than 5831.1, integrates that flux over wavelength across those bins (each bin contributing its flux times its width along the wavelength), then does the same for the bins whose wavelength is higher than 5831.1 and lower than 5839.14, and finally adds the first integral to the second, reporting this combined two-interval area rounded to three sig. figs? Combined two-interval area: 27.9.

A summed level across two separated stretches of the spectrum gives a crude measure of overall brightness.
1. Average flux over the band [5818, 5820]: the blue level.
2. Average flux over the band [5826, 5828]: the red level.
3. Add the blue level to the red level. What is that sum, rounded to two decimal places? 3.40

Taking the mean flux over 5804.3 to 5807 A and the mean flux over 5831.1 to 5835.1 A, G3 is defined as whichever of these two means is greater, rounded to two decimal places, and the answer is 1.72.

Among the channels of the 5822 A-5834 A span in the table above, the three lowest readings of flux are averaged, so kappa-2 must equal 1.70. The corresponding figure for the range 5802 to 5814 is 1.68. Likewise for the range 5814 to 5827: 1.67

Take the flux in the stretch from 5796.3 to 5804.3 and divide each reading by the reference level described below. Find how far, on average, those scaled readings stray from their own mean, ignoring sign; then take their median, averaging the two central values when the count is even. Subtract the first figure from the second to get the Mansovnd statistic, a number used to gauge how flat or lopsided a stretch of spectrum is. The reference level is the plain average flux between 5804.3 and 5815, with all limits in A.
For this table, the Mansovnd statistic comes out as 1.02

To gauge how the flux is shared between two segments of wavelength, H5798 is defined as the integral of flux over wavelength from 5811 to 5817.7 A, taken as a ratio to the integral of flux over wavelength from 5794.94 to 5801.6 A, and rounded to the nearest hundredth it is 0.97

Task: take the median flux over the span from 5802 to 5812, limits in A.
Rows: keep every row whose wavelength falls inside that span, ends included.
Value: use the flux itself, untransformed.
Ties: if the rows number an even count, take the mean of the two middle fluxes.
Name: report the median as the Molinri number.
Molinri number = 1.695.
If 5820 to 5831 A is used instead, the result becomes 1.720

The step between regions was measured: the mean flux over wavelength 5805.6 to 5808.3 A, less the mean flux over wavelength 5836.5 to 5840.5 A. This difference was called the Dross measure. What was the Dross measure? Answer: -0.09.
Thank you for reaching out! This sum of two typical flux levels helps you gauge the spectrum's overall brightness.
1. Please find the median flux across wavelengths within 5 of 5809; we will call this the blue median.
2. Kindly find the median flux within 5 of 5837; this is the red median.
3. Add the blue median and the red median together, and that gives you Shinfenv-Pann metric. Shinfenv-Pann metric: 3.45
